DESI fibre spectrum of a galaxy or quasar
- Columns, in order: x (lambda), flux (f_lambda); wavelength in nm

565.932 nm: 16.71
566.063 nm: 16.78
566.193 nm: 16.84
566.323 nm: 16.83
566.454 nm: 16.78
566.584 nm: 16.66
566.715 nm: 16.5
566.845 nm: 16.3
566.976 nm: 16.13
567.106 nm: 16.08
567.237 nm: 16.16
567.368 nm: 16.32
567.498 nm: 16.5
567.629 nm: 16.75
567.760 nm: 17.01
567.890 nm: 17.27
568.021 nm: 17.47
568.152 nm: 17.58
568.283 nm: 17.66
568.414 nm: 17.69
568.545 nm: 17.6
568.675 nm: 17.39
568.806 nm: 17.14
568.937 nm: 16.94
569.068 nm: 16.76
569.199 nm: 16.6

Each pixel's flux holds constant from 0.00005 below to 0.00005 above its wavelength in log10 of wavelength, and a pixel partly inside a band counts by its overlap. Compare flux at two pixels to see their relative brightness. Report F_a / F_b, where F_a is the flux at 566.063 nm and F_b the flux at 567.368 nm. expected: 1.03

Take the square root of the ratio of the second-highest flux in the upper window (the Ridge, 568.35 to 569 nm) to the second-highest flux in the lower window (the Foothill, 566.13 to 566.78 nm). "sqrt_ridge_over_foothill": 1.02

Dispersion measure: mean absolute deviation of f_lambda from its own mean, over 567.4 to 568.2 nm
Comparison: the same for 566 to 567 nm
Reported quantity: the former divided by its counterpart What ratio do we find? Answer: 1.6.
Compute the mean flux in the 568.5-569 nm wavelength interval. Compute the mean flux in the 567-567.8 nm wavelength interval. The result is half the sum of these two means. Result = 16.9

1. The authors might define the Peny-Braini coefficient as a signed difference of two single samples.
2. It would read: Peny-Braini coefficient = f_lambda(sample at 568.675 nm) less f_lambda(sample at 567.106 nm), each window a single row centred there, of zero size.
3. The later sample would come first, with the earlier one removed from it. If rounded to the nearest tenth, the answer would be 1.3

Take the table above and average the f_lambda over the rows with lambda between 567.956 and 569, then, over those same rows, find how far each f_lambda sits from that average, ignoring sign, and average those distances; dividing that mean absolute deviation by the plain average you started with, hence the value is 0.0119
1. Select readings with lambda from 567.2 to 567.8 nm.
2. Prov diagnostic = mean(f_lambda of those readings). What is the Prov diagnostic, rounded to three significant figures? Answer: 16.5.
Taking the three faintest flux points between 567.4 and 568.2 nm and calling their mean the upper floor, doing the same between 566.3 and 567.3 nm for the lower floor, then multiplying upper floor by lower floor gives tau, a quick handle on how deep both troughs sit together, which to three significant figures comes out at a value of 270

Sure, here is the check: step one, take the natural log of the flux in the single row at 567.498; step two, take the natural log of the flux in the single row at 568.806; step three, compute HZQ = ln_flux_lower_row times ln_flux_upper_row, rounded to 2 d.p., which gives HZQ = 7.97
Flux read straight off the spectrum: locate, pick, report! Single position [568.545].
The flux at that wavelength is 17.6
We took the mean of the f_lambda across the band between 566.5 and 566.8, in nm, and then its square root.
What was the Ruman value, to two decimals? 4.07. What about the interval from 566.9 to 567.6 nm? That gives 4.03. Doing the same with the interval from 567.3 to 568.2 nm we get 4.12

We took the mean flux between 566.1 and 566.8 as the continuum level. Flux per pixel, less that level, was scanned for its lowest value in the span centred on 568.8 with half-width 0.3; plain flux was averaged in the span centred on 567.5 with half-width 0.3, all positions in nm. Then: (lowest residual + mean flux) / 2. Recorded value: 8.3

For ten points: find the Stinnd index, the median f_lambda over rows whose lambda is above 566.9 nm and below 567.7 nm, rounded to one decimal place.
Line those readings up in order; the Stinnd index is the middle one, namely 16.2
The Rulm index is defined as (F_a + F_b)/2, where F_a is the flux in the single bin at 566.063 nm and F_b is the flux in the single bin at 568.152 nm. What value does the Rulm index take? 17.2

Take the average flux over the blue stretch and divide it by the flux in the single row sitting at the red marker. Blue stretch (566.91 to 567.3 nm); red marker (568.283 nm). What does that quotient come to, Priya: 0.91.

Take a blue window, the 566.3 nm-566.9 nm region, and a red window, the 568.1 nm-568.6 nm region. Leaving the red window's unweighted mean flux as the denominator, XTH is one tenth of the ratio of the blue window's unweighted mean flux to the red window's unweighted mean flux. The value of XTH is 0.0942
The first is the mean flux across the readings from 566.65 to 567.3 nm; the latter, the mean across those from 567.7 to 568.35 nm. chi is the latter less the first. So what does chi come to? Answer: 1.16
